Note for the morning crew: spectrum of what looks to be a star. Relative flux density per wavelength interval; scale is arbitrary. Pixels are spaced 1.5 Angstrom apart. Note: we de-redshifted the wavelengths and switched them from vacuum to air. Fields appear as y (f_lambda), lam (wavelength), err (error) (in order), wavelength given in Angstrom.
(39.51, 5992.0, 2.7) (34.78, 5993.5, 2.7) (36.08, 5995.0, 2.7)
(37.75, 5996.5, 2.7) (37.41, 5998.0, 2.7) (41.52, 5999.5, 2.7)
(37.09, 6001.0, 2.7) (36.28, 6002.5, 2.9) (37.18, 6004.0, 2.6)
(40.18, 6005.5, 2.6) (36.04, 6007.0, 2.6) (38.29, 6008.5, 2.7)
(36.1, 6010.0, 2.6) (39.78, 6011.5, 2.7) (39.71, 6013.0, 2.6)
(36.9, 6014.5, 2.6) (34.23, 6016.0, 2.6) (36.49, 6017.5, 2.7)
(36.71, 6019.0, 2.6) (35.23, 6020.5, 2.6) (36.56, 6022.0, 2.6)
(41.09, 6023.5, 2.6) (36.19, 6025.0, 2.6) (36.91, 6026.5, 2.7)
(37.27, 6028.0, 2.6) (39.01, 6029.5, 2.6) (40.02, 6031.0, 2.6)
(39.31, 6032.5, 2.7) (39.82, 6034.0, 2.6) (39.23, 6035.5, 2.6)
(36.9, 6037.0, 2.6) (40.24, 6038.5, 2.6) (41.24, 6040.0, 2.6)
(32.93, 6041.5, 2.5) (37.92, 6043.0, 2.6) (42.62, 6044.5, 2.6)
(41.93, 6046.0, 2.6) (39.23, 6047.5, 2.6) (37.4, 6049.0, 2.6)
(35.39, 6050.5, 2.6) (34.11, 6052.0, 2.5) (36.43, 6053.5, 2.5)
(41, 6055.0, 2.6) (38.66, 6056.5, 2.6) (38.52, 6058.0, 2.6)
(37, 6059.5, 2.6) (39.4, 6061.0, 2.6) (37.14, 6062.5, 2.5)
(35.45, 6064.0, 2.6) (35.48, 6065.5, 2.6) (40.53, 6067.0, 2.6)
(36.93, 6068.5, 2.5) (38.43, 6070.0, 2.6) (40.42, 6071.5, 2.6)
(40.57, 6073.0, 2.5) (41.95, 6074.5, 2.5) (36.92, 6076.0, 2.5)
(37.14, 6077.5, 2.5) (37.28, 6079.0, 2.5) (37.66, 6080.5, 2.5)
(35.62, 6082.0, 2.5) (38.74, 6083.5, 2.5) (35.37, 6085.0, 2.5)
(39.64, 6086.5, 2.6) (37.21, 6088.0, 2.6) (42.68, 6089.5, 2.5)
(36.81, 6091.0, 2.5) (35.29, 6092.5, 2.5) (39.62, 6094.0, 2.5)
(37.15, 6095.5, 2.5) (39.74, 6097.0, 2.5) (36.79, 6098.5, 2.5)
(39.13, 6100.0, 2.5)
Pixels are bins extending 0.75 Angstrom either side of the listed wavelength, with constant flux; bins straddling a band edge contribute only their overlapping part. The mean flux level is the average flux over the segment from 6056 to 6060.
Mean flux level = 38.1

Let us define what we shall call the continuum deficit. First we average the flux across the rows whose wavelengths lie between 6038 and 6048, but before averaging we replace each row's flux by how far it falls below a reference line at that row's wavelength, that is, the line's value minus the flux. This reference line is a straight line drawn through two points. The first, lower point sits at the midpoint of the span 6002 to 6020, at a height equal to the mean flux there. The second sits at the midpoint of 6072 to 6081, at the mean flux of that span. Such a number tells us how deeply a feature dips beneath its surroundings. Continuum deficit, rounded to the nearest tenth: -1.5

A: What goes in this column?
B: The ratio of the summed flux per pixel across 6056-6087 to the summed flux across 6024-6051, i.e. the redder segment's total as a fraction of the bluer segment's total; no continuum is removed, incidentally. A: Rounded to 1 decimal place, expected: 1.2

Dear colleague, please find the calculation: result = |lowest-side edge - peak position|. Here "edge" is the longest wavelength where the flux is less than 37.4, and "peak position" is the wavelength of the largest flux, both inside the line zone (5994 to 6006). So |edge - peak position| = 4.5 Angstrom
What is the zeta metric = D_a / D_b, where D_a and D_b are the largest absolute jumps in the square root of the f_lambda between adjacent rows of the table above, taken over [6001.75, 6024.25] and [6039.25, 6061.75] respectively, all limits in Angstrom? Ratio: 0.53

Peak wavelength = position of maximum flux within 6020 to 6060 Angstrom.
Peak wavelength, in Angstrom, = 6044.5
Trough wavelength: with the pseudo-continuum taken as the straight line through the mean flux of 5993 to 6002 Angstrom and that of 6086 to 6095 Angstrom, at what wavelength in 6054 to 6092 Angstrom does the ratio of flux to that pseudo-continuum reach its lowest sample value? 6085.0 Angstrom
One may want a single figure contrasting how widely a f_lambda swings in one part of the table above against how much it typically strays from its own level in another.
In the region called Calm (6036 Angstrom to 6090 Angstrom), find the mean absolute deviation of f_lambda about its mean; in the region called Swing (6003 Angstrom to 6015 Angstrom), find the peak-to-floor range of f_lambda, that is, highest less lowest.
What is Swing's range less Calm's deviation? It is 2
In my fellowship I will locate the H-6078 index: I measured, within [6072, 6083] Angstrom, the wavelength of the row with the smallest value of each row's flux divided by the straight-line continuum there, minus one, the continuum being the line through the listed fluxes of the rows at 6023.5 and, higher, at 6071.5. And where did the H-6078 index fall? 6082.0 Angstrom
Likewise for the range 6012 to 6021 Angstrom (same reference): 6016.0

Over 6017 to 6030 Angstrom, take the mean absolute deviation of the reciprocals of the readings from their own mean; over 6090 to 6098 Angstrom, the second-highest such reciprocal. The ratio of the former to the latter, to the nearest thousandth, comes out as 0.031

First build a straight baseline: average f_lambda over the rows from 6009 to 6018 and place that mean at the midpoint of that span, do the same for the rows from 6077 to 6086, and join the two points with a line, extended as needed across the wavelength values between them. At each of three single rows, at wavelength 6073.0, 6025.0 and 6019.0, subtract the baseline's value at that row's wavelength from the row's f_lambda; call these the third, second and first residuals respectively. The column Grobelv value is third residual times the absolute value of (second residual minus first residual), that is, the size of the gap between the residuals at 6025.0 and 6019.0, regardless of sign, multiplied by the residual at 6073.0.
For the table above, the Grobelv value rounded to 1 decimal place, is 1.8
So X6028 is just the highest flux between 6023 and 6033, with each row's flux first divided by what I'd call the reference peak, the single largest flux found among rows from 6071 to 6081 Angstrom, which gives 0.979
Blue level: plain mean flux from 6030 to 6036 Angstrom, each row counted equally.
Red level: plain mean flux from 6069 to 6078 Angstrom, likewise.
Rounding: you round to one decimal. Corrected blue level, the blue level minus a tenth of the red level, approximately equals 35.7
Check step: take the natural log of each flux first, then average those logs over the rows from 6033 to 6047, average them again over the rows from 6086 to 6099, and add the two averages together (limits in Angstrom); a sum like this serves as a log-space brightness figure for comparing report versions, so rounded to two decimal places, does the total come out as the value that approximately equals 7.31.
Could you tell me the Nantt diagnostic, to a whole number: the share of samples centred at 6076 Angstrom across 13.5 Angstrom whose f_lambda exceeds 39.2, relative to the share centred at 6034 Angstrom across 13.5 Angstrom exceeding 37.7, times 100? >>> 43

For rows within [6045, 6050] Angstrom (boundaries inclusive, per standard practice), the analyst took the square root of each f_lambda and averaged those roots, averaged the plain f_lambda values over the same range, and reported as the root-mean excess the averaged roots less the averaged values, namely -33.2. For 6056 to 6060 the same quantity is -31.9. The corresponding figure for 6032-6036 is -33.2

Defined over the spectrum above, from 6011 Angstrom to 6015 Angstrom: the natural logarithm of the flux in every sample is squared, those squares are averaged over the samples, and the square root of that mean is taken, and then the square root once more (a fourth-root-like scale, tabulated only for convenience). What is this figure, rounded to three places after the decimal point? 1.913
